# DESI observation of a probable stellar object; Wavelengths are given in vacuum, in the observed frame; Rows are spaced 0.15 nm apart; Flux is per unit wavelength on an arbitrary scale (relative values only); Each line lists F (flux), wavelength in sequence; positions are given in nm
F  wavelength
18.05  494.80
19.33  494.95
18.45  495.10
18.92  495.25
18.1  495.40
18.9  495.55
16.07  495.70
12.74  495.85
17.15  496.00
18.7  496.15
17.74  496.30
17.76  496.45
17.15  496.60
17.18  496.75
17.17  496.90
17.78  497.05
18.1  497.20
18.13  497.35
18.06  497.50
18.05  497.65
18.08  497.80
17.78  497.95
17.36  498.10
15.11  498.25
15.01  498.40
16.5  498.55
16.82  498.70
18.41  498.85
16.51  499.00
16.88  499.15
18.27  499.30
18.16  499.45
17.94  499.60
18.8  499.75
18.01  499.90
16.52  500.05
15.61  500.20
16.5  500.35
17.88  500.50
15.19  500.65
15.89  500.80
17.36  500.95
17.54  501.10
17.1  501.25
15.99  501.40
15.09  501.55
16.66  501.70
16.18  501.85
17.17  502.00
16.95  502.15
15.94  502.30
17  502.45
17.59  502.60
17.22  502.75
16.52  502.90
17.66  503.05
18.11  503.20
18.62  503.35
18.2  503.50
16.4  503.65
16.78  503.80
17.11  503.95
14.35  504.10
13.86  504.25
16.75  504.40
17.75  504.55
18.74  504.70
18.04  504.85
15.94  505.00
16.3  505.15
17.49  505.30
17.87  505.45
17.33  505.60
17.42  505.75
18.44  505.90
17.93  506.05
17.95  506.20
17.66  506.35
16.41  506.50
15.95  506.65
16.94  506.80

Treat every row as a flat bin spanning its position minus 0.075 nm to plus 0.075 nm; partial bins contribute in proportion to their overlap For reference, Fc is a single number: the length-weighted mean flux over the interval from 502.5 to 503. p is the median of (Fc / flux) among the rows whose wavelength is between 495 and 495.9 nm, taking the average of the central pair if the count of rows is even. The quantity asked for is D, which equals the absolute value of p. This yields 0.94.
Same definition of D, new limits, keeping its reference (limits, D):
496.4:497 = 1.00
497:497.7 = 0.95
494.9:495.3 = 0.91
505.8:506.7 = 0.96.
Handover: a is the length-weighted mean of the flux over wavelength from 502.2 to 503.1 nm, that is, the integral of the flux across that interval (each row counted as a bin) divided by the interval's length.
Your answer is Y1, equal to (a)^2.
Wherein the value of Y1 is 288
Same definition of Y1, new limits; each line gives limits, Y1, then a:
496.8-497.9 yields 320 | 17.9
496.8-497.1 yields 304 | 17.4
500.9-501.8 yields 275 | 16.6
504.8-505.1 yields 284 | 16.8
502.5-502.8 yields 302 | 17.4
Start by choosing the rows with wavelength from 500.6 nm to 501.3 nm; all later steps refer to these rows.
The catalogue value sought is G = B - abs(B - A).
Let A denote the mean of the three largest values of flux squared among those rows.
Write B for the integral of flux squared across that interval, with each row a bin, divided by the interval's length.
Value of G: 256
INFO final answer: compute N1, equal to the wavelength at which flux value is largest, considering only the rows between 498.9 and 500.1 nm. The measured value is 499.75 nm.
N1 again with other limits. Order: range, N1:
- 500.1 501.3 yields 500.50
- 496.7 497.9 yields 497.35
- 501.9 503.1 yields 503.05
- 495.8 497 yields 496.15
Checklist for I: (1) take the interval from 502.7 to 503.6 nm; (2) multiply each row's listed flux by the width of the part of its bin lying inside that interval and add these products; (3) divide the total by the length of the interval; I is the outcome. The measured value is 17.7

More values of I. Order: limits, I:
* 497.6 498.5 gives 16.9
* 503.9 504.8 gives 16.5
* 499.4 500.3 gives 17.5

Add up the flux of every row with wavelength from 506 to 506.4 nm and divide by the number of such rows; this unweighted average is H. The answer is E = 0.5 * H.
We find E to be 8.92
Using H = 17.8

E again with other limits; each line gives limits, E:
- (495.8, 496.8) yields 8.46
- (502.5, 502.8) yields 8.70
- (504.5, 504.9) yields 9.09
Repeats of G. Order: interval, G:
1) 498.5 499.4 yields 279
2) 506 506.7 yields 274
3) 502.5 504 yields 273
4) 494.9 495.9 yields 263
